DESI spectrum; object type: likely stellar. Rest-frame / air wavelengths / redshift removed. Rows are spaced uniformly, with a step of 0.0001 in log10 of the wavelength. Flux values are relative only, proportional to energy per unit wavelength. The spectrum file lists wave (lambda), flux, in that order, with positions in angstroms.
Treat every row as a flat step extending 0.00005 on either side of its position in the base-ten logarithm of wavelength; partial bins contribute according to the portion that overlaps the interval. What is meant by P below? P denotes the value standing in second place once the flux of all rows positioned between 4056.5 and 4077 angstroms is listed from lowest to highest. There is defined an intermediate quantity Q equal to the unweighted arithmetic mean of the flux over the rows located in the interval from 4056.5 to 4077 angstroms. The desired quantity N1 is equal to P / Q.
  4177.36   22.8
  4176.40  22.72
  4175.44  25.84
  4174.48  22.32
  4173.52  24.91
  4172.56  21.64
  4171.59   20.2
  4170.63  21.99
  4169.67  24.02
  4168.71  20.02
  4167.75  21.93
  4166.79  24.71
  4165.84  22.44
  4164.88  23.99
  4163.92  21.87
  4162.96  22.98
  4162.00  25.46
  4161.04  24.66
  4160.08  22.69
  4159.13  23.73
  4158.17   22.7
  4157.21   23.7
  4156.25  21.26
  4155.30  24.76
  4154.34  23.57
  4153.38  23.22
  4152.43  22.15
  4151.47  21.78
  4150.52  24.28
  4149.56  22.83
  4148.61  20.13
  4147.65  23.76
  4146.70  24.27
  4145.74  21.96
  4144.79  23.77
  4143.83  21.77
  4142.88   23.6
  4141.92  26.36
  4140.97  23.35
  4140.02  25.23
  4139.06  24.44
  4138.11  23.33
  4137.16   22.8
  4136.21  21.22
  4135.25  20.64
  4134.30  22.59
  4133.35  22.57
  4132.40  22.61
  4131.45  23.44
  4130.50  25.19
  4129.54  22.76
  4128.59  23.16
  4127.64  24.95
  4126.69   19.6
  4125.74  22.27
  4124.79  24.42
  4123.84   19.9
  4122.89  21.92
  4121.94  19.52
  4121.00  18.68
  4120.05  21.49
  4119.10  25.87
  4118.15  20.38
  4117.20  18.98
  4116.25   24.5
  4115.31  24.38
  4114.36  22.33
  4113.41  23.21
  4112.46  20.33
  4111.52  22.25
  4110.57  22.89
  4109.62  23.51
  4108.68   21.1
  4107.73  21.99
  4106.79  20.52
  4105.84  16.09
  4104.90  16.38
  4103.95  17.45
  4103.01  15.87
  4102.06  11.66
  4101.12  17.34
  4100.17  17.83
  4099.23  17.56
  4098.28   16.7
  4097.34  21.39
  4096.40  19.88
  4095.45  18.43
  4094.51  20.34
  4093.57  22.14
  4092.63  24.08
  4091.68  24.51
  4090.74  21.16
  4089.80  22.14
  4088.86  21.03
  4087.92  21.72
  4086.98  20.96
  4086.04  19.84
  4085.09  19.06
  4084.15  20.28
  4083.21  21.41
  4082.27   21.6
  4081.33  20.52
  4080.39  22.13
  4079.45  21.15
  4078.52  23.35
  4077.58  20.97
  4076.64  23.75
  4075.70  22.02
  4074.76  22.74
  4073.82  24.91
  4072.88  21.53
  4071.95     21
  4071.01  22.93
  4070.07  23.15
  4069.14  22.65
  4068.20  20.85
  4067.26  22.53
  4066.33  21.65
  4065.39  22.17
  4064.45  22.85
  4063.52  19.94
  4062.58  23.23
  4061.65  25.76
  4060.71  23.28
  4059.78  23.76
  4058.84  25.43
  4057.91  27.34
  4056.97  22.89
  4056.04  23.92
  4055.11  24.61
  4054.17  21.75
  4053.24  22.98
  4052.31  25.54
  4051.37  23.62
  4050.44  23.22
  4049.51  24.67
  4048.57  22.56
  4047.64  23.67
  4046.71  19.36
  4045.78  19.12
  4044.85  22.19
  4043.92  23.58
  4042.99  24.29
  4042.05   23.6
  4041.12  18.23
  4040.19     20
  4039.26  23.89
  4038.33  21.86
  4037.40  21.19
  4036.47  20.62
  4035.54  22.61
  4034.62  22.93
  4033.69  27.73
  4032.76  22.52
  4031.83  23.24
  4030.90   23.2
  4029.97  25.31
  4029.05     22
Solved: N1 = 0.906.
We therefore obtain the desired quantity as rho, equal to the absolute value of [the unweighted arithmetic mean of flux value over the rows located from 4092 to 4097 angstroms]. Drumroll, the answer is 21.0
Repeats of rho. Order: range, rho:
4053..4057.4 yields 23.2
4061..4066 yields 22.8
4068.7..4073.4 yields 22.3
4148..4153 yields 22.2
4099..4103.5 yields 16.1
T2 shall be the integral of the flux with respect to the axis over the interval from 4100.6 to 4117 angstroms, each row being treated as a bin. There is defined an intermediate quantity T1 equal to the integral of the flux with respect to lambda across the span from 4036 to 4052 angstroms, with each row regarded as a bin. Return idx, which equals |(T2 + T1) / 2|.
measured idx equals 342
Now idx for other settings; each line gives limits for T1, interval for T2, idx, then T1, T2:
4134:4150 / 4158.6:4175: 372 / 369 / 376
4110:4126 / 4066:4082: 354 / 351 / 356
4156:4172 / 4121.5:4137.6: 363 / 366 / 359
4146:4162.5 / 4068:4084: 369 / 383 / 354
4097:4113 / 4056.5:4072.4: 334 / 302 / 366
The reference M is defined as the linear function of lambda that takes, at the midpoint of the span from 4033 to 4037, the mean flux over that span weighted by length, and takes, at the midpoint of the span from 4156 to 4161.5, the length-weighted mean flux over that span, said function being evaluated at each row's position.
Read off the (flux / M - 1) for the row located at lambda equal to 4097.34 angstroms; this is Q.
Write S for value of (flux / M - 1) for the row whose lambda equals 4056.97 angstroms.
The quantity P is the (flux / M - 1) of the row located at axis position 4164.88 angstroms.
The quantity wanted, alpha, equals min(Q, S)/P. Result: -2.3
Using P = 0.04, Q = -0.08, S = -0.021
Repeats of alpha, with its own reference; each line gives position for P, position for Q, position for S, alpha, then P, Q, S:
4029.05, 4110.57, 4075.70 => 0.9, -0.06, -0.02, -0.057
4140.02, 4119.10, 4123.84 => -1.7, 0.09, 0.11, -0.144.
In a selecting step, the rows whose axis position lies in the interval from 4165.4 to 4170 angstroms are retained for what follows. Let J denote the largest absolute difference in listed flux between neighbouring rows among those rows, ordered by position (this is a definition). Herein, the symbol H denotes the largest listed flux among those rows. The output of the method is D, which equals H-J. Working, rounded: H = 24.71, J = 4.0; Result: 20.7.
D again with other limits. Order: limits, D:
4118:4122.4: 20.4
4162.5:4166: 21.9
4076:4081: 21.0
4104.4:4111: 19.1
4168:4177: 21.8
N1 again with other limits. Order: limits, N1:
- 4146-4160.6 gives 0.925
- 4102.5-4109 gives 0.870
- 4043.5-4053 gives 0.851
